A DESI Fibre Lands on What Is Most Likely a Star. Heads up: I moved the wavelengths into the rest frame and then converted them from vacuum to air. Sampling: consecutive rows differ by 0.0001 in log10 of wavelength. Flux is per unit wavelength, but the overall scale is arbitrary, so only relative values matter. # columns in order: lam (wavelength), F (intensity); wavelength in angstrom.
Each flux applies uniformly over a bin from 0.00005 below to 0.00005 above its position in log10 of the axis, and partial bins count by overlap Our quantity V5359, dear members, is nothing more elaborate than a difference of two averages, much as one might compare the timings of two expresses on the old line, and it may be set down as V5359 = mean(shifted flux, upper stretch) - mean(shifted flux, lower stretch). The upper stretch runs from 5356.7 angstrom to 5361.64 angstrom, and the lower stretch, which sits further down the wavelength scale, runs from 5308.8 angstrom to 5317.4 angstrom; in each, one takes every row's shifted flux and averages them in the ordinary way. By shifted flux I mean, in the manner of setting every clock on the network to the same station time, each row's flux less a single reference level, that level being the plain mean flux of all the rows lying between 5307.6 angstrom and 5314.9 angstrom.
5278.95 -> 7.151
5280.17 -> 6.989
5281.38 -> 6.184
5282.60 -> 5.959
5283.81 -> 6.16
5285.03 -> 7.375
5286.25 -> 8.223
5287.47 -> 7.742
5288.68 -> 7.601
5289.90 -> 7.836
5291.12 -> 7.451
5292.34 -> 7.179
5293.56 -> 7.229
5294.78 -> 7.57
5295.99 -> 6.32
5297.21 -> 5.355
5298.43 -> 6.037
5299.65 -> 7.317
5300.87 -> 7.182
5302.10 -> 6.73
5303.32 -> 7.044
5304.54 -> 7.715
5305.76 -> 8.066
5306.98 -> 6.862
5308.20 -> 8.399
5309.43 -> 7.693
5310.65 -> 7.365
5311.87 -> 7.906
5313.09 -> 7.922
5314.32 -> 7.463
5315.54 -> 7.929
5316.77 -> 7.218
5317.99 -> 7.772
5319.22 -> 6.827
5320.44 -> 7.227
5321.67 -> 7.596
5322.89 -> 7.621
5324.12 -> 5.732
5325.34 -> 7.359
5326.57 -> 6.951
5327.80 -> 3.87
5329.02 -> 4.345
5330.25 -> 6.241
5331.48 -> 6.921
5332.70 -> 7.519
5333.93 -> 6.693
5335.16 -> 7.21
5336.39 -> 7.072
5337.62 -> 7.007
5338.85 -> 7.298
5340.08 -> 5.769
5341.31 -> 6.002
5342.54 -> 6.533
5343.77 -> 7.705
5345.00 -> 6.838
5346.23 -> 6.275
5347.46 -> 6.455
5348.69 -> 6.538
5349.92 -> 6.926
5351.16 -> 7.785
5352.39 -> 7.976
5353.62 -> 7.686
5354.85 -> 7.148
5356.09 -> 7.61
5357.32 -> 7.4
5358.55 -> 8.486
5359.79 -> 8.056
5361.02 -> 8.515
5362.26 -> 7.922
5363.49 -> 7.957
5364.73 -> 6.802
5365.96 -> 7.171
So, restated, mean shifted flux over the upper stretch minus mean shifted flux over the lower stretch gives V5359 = 0.47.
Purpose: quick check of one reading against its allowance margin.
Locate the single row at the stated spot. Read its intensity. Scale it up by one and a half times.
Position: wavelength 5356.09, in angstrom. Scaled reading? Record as 11.4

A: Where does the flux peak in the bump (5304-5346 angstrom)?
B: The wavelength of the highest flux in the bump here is 5308.20 angstrom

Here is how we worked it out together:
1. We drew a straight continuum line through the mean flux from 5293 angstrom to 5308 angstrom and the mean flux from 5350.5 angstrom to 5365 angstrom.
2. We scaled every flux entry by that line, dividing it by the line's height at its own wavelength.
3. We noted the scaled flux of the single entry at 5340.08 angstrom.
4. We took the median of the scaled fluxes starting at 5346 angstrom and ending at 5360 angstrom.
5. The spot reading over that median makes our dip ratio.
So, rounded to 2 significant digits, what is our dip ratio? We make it 0.79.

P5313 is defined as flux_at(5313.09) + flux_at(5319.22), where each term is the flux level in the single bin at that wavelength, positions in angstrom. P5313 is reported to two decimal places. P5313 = 14.75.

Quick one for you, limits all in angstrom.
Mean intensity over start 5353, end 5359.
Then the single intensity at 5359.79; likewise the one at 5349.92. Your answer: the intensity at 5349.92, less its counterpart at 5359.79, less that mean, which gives -8.8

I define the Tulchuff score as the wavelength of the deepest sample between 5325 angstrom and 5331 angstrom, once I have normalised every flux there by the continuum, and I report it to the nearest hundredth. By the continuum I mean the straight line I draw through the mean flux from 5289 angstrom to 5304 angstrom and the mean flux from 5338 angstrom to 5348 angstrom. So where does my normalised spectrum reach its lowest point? 5327.80 angstrom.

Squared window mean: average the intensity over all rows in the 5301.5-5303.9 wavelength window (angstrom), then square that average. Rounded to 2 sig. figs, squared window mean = 47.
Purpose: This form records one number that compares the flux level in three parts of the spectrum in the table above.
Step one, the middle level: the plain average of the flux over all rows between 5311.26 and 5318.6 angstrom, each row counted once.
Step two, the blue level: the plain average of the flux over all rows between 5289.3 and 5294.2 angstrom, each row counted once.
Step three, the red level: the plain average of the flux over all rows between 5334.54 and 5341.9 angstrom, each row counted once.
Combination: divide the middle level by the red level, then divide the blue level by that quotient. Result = 6.5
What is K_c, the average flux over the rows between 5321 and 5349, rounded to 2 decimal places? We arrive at 6.59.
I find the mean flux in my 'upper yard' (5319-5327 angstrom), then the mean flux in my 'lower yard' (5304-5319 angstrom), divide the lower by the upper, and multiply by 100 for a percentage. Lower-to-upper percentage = 109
